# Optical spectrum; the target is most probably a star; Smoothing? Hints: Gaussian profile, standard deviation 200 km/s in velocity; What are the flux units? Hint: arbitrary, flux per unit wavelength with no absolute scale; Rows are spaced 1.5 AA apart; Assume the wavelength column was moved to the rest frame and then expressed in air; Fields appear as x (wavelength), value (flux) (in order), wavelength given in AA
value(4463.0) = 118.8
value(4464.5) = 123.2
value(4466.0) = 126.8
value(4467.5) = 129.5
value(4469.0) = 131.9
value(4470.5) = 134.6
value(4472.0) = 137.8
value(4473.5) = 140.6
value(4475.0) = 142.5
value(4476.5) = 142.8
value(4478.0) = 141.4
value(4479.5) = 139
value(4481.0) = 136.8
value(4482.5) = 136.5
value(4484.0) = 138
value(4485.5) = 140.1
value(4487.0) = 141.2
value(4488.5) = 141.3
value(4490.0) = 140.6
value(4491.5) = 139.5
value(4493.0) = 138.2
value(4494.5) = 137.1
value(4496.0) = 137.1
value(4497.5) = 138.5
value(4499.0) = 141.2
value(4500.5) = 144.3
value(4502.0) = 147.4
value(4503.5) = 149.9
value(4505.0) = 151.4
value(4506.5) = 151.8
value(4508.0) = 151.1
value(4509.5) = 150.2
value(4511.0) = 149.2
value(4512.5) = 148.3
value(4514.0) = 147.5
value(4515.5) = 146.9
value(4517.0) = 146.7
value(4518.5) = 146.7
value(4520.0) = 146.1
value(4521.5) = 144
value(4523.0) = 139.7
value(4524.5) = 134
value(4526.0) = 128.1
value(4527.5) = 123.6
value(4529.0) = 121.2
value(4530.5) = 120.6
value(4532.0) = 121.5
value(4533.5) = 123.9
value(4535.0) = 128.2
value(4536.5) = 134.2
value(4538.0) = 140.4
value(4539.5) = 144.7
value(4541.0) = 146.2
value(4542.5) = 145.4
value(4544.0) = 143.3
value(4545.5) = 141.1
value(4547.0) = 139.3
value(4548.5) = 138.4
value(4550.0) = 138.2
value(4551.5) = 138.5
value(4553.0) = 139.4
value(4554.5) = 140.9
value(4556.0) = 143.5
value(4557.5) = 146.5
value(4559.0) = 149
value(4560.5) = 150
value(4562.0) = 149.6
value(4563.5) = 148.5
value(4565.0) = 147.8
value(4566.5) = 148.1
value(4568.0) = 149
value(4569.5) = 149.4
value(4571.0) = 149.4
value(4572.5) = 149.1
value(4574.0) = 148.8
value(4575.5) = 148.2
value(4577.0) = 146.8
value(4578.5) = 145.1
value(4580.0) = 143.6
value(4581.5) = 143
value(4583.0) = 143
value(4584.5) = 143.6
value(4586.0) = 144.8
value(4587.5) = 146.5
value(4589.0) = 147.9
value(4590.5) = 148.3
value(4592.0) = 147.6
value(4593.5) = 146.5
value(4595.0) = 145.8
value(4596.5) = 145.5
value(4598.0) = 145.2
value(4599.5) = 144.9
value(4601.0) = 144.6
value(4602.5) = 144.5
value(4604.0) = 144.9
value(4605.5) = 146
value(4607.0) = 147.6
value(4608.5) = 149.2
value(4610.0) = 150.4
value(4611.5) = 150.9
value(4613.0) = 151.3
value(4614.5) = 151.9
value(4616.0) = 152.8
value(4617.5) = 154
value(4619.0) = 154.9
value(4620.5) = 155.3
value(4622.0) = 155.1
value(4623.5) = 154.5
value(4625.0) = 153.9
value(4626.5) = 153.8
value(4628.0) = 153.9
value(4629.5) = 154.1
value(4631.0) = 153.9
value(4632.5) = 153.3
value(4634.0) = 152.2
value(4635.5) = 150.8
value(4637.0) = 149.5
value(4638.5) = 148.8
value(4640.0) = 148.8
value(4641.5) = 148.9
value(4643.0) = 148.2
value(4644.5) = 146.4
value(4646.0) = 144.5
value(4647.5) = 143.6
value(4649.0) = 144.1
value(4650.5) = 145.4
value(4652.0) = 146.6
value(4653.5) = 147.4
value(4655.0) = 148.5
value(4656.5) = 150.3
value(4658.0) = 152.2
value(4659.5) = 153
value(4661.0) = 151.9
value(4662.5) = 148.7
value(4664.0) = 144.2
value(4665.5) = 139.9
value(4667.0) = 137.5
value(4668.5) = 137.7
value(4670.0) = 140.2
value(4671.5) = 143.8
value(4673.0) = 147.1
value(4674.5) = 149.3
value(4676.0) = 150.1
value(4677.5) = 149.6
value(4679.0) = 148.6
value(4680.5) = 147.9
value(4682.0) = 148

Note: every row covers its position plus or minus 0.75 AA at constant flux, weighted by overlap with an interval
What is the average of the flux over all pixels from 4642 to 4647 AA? 146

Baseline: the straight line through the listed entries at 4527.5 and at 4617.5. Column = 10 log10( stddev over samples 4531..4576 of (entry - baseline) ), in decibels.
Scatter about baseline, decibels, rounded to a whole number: 7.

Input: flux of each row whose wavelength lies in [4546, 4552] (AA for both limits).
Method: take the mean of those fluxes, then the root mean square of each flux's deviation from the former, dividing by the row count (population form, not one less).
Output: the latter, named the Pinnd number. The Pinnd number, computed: 0.4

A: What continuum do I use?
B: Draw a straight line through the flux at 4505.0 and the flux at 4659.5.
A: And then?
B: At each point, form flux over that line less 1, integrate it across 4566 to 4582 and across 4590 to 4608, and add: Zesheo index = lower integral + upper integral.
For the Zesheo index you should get -1.3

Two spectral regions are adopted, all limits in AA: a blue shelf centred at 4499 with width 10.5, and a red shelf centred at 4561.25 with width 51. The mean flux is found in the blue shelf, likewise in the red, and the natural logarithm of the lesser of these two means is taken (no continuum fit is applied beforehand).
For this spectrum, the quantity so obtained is 4.96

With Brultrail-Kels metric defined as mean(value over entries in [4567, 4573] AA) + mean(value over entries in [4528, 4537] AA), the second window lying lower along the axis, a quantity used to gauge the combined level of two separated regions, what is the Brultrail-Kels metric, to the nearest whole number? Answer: 274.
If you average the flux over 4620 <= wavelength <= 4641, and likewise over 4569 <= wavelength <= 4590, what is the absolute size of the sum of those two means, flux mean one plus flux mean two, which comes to 299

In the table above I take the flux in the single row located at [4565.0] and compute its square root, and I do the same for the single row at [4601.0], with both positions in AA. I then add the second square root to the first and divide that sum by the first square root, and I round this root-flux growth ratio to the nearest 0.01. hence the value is 1.99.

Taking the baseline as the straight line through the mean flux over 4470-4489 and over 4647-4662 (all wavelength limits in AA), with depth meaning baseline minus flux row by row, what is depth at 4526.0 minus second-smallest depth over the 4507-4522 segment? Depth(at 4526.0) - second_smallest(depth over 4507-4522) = 23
